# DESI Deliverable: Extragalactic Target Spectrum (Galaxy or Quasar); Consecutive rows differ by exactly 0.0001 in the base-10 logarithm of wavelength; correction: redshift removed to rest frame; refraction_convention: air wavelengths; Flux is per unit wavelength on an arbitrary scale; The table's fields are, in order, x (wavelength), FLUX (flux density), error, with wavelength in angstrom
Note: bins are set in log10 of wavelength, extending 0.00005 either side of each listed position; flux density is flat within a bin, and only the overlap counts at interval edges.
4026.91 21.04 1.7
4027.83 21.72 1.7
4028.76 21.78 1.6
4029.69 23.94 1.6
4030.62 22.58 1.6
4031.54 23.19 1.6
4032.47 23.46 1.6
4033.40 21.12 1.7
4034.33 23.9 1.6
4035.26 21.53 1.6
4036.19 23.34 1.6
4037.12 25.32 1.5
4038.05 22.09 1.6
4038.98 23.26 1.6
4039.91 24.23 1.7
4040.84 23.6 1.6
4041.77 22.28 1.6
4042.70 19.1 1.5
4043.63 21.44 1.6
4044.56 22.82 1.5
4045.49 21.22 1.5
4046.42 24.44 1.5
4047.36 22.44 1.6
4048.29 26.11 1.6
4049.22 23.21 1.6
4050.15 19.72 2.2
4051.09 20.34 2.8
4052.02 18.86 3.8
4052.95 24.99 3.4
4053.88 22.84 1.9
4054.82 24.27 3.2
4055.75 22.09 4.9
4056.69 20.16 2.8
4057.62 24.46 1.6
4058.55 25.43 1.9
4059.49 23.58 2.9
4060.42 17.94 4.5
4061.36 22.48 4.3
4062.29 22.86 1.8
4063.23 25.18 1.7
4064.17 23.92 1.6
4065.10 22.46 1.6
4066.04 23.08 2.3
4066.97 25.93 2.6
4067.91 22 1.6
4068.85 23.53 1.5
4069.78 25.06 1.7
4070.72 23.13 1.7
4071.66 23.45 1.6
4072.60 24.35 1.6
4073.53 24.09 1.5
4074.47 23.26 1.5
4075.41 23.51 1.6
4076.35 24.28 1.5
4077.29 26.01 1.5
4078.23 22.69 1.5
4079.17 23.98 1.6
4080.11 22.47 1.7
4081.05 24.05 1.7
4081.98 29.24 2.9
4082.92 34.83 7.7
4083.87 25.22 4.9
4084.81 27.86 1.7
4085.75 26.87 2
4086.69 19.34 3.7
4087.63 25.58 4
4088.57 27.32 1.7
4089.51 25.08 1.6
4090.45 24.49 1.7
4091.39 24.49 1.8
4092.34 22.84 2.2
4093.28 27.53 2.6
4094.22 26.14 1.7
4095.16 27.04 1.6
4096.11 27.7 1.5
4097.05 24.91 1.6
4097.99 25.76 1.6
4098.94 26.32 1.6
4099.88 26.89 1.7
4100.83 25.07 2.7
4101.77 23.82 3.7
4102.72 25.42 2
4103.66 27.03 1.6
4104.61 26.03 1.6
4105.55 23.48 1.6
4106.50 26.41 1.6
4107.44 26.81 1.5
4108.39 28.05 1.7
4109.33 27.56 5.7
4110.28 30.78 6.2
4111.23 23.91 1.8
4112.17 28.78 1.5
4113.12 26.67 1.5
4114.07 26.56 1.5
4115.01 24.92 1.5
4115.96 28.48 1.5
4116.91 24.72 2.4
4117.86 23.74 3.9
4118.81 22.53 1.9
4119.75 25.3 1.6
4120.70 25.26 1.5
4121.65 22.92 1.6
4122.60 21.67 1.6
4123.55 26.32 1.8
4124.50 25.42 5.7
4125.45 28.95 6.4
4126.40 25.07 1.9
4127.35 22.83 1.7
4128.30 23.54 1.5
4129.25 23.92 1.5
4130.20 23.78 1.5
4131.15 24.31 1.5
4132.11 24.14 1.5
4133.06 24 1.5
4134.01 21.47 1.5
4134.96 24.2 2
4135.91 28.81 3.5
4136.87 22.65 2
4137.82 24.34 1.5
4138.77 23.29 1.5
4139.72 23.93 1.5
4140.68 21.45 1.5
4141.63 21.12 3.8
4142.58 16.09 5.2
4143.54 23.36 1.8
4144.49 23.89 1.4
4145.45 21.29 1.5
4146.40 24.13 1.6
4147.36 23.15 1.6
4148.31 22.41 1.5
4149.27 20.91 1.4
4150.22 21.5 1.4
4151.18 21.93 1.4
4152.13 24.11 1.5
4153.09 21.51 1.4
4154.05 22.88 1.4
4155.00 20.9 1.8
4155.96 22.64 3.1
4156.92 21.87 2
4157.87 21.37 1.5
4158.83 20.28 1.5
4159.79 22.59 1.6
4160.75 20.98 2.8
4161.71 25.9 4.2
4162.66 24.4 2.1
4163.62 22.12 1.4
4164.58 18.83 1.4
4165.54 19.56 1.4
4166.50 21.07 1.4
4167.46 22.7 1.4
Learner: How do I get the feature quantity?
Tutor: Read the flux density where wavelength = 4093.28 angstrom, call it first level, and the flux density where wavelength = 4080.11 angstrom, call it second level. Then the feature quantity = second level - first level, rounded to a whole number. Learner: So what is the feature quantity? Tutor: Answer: -5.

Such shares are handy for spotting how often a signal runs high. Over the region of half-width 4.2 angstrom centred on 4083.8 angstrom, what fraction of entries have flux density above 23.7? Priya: 0.78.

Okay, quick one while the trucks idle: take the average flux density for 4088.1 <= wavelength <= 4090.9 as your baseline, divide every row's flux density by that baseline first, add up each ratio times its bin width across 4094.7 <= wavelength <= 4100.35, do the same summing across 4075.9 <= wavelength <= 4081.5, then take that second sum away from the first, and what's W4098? 0.6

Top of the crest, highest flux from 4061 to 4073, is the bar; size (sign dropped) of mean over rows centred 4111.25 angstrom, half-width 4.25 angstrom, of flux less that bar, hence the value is 1.2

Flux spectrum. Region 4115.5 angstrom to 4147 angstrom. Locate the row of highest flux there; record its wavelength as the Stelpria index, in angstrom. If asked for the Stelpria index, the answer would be 4125.45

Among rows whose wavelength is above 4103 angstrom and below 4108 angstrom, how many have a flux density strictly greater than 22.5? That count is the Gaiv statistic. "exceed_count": 5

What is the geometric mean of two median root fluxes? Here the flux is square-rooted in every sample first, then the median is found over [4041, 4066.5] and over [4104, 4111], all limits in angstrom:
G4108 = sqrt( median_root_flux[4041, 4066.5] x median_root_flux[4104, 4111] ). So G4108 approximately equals 4.97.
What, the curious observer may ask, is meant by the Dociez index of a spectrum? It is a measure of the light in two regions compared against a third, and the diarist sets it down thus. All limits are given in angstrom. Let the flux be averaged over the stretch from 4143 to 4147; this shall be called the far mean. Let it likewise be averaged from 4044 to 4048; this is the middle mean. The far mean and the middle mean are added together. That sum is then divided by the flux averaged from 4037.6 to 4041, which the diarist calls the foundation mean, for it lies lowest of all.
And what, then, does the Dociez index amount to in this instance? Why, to 1.97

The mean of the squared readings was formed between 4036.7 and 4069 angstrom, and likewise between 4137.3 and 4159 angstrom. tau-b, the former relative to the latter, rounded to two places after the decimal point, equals 1.06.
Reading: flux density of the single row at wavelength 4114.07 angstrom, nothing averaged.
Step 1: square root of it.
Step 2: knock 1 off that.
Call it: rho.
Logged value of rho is 4.15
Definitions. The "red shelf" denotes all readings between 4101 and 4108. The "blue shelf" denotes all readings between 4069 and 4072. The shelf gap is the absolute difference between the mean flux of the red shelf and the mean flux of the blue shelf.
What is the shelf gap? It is 1.7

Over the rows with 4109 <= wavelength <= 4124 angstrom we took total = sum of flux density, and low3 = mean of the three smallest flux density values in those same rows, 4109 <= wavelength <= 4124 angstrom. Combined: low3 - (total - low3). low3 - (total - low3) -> -365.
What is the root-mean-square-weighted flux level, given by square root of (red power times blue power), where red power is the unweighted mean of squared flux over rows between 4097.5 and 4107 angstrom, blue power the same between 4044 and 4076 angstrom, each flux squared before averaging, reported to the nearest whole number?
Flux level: 593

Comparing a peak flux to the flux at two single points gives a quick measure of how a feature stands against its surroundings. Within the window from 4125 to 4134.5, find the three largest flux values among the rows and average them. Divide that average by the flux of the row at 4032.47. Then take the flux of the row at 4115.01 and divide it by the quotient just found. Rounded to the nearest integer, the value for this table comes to 22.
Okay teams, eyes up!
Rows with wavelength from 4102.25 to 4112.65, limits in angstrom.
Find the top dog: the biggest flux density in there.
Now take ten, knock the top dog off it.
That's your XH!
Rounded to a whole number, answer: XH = -21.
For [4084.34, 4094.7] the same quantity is -18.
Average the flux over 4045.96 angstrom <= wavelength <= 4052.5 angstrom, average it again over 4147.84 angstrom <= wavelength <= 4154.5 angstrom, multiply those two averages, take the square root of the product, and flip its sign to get -22.2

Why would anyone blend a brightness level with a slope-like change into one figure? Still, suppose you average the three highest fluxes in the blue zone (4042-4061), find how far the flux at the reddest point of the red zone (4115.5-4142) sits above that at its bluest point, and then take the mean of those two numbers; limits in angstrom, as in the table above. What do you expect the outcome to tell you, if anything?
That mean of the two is 9.1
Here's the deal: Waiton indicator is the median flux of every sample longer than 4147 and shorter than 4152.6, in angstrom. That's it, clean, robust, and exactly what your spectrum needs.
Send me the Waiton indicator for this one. 22.2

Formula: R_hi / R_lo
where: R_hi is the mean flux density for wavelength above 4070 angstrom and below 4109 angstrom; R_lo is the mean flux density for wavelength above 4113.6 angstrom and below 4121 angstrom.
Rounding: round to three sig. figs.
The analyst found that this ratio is 1.01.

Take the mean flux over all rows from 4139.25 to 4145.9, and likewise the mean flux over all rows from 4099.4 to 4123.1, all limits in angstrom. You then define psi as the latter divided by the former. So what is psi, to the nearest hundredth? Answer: 1.19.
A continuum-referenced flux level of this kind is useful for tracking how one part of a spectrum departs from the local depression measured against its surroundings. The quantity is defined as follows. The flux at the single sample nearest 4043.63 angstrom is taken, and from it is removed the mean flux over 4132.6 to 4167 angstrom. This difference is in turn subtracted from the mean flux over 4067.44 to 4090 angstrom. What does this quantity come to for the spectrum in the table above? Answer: 25.8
